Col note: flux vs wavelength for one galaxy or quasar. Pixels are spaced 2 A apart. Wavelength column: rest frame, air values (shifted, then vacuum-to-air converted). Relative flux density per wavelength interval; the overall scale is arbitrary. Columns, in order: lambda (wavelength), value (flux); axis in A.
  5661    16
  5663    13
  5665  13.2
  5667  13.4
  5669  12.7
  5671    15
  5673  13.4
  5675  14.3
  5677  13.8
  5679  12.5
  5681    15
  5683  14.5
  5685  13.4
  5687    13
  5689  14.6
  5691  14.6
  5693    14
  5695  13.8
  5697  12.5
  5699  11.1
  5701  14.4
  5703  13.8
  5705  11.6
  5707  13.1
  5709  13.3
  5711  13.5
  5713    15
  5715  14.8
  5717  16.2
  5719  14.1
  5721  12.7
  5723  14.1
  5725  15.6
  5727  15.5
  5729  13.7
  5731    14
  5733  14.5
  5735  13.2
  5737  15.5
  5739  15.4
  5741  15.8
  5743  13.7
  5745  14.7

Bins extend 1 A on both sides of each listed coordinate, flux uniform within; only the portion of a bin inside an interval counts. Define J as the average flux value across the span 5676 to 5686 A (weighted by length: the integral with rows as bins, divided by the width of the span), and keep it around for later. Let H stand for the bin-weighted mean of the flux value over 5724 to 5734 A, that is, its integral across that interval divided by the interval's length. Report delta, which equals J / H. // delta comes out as 0.94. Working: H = 14.7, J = 13.8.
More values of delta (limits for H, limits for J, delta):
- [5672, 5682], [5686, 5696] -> 1.01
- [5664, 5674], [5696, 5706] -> 0.94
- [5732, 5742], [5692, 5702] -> 0.88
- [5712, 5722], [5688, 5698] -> 0.95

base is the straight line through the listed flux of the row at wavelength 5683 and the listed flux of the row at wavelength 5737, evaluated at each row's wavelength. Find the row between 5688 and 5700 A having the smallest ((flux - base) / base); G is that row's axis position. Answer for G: 5699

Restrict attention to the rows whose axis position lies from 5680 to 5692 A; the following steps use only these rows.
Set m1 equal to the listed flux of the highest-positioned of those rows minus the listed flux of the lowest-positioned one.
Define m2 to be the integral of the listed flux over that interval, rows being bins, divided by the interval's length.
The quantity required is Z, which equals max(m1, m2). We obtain 14.18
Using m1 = -0.4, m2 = 14.2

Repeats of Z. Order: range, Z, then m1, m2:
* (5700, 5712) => 13.28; -0.9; 13.3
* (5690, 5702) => 13.40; -0.2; 13.4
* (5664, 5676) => 13.67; 1.1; 13.7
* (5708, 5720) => 14.48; 0.8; 14.5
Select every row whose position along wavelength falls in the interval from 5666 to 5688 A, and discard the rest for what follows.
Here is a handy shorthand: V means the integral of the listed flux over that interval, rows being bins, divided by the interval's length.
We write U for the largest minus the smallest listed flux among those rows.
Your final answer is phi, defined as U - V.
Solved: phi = -11.2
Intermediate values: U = 2.50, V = 13.7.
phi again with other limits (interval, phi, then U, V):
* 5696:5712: -9.6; 3.30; 12.9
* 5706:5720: -11.2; 3.10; 14.3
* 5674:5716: -9.7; 3.90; 13.6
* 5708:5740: -10.9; 3.50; 14.4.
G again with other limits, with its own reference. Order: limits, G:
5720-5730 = 5721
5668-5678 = 5669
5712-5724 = 5721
